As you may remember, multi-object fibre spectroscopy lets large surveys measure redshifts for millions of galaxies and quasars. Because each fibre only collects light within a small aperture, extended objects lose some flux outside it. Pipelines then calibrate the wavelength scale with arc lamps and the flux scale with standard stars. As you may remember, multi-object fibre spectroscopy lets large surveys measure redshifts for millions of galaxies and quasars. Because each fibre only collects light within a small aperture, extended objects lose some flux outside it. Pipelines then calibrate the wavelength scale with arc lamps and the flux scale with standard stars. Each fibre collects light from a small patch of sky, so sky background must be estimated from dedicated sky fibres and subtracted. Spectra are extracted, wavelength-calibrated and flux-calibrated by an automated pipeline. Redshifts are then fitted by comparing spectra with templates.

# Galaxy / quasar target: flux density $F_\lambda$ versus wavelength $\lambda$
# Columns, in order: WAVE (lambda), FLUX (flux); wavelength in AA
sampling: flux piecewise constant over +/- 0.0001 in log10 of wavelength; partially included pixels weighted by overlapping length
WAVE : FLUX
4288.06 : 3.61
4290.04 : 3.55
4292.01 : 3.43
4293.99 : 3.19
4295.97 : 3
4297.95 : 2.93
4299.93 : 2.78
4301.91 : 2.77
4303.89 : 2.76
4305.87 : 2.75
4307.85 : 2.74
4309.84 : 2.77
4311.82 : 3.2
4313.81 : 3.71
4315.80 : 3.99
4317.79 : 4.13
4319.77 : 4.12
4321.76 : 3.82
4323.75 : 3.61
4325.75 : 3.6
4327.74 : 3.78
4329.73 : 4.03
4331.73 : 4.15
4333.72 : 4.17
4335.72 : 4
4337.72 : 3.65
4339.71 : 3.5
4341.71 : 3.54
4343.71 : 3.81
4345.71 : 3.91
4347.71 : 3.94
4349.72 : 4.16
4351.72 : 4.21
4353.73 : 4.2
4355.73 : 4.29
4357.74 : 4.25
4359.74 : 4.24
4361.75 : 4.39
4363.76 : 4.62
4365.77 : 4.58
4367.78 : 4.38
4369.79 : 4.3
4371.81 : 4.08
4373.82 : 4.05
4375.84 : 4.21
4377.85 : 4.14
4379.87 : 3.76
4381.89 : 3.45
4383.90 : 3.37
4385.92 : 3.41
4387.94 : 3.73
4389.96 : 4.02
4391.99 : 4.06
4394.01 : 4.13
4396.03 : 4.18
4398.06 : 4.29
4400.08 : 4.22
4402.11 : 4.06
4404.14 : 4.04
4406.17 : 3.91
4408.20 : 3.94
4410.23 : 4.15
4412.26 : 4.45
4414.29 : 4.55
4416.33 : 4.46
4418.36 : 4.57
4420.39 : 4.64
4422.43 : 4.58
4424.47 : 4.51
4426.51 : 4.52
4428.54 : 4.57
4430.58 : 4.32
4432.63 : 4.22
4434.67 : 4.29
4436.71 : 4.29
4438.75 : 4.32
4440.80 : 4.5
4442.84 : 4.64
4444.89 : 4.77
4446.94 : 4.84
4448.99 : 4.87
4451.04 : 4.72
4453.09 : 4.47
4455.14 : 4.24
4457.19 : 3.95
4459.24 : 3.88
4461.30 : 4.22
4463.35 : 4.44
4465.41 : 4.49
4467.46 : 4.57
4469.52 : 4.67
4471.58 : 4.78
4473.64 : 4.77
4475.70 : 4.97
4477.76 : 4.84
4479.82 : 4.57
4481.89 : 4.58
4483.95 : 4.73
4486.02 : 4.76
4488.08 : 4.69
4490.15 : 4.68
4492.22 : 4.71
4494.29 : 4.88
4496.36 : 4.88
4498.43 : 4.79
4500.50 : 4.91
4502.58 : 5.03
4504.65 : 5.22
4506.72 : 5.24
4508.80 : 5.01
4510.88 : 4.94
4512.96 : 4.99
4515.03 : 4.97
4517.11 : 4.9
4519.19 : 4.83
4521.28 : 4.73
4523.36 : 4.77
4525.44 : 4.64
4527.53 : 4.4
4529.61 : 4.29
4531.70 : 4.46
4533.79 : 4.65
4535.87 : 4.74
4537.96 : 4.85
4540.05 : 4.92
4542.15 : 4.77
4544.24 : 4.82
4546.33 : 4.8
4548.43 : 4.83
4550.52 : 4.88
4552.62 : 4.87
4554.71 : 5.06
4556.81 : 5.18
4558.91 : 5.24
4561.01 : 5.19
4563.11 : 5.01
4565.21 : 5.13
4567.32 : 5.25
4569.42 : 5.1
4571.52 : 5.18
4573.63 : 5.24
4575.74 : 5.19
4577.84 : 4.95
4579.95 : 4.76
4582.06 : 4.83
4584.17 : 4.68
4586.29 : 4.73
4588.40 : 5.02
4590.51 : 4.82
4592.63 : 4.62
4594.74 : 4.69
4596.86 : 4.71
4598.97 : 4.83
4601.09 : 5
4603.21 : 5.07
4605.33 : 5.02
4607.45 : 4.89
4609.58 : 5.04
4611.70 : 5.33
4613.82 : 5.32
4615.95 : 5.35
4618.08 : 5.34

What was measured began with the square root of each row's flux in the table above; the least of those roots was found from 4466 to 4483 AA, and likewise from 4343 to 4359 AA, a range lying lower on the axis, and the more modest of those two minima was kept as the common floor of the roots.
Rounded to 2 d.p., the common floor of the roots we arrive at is 1.95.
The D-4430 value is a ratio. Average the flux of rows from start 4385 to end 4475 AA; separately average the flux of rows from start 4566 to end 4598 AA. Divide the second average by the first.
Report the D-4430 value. 1.13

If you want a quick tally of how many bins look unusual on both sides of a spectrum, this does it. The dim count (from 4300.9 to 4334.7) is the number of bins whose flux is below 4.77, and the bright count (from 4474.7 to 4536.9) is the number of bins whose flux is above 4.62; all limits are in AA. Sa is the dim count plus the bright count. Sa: 42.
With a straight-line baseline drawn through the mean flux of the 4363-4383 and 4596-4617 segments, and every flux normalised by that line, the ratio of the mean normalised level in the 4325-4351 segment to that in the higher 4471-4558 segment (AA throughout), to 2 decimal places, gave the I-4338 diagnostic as 0.94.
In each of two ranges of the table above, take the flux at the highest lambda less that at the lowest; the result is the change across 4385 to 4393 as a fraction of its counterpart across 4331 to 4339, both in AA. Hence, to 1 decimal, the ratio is -1.3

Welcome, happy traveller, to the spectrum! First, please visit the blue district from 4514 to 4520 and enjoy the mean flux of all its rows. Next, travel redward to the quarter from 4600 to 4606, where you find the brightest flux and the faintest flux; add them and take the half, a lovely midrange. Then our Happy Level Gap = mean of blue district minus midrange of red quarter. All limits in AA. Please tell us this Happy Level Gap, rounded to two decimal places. -0.13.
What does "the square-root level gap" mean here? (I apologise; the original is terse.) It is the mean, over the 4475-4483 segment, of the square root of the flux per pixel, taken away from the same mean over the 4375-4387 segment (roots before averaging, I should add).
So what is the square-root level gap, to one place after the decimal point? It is -0.2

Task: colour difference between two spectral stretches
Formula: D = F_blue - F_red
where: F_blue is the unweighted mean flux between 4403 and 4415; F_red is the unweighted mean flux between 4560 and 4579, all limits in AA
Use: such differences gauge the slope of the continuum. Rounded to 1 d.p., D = -1.0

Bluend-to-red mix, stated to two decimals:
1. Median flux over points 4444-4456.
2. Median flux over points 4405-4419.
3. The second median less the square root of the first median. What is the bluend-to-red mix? 2.27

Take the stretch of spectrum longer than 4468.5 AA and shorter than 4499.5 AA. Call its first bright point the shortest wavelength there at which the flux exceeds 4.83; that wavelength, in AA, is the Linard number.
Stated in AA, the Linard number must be 4475.70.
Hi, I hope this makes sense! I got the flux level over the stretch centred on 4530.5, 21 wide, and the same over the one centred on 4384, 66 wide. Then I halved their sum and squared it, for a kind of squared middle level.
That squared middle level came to 19.2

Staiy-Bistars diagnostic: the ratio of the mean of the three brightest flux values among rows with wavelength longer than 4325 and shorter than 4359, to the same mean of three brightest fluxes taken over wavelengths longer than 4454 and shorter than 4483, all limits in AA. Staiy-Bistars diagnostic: 0.87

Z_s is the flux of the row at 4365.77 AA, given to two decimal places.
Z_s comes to 4.58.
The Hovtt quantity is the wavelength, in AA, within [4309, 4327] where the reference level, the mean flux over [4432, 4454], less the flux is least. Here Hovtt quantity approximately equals 4317.79 AA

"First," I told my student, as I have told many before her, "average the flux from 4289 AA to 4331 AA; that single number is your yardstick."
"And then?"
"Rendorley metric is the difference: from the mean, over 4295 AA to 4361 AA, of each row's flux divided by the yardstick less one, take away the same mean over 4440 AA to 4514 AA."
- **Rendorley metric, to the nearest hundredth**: -0.31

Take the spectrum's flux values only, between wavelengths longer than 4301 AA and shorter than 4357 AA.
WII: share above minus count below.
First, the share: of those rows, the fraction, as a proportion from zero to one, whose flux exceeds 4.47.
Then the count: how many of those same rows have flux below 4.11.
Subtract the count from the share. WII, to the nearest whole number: -20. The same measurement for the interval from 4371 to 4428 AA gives -13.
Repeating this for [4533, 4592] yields 1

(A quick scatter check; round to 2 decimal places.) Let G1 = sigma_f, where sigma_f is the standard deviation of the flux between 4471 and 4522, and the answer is 0.17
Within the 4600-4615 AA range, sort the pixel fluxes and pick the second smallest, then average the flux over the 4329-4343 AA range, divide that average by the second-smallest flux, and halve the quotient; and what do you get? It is 0.39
